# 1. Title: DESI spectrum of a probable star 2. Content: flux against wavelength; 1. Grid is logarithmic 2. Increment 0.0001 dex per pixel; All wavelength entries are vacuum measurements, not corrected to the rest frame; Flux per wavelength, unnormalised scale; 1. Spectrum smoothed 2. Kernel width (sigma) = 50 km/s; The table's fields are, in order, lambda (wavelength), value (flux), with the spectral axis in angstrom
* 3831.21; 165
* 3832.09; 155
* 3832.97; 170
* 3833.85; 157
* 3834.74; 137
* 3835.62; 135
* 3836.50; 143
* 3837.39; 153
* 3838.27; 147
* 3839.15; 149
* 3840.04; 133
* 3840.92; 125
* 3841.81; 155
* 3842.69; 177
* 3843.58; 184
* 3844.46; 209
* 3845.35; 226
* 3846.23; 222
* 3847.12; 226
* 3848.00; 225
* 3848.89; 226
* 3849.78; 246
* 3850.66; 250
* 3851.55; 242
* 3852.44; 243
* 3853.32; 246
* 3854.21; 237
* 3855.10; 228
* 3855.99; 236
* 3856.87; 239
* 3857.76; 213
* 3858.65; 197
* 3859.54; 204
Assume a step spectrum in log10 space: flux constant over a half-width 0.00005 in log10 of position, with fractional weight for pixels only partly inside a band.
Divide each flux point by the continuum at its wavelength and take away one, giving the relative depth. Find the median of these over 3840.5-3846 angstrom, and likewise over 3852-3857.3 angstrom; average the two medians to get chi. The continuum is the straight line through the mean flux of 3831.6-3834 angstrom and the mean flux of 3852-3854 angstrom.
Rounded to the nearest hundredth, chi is -0.09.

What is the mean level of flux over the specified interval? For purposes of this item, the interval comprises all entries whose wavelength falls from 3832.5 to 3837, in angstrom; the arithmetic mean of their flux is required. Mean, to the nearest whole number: 148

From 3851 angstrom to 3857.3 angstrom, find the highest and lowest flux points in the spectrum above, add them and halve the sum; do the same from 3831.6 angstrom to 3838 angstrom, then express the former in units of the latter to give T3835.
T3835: 1.6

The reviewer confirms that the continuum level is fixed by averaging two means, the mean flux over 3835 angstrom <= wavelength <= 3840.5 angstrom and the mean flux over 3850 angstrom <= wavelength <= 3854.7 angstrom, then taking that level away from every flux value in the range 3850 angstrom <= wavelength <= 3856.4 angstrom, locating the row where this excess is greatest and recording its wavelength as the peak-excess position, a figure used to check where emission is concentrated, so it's 3850.66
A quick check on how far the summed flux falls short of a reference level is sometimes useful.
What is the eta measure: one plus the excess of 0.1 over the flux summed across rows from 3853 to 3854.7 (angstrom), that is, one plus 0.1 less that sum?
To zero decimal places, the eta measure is -482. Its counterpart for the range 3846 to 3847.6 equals -447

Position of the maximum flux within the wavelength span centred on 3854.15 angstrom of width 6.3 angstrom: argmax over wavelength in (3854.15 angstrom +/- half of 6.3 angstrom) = 3853.32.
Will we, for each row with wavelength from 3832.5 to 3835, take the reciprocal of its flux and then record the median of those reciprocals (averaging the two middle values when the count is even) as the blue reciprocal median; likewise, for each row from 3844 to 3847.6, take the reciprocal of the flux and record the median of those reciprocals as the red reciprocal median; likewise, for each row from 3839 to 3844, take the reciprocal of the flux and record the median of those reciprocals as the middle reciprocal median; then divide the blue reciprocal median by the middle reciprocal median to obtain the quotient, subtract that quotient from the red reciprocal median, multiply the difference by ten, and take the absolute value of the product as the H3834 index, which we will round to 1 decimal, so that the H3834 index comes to 9.6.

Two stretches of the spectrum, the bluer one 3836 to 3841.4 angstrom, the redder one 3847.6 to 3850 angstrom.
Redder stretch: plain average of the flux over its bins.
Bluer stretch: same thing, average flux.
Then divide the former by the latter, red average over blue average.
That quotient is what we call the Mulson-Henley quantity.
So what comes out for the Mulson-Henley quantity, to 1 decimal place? 1.6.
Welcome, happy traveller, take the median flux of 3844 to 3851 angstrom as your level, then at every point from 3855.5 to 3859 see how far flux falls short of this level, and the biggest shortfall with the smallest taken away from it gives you 42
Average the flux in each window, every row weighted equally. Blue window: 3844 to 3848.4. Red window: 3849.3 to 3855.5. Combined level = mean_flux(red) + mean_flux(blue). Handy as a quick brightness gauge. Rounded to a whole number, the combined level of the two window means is 463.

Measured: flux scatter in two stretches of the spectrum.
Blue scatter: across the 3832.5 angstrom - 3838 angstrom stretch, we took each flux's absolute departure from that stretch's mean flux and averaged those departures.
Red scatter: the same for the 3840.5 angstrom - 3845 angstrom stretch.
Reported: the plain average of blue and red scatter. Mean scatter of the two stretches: 17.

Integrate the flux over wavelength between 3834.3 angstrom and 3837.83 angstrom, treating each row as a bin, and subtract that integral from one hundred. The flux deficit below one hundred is -402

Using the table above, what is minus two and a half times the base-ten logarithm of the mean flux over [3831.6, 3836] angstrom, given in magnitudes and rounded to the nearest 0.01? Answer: -5.45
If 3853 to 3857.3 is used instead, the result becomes -5.94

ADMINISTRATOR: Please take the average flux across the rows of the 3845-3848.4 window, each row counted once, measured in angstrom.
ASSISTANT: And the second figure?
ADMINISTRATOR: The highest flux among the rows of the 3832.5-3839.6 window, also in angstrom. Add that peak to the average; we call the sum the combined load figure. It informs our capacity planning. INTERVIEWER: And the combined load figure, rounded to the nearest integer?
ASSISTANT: 395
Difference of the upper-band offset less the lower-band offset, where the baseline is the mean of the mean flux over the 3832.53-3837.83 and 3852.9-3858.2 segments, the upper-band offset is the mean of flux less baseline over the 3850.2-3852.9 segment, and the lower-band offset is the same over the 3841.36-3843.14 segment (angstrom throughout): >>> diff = 79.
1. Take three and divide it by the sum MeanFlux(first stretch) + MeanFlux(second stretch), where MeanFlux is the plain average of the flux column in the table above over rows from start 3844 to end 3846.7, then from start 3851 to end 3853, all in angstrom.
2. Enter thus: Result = 0.0065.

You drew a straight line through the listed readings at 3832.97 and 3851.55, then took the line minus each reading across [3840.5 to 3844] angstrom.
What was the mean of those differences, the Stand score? 46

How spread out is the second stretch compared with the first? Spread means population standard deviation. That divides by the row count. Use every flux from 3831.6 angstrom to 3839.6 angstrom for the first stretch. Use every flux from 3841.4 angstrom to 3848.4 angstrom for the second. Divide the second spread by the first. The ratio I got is 2.5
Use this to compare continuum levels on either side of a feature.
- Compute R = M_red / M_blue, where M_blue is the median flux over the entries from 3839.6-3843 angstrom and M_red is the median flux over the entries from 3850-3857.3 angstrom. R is 1.67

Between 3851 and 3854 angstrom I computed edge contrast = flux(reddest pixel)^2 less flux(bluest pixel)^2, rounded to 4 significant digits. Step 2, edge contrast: 1952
